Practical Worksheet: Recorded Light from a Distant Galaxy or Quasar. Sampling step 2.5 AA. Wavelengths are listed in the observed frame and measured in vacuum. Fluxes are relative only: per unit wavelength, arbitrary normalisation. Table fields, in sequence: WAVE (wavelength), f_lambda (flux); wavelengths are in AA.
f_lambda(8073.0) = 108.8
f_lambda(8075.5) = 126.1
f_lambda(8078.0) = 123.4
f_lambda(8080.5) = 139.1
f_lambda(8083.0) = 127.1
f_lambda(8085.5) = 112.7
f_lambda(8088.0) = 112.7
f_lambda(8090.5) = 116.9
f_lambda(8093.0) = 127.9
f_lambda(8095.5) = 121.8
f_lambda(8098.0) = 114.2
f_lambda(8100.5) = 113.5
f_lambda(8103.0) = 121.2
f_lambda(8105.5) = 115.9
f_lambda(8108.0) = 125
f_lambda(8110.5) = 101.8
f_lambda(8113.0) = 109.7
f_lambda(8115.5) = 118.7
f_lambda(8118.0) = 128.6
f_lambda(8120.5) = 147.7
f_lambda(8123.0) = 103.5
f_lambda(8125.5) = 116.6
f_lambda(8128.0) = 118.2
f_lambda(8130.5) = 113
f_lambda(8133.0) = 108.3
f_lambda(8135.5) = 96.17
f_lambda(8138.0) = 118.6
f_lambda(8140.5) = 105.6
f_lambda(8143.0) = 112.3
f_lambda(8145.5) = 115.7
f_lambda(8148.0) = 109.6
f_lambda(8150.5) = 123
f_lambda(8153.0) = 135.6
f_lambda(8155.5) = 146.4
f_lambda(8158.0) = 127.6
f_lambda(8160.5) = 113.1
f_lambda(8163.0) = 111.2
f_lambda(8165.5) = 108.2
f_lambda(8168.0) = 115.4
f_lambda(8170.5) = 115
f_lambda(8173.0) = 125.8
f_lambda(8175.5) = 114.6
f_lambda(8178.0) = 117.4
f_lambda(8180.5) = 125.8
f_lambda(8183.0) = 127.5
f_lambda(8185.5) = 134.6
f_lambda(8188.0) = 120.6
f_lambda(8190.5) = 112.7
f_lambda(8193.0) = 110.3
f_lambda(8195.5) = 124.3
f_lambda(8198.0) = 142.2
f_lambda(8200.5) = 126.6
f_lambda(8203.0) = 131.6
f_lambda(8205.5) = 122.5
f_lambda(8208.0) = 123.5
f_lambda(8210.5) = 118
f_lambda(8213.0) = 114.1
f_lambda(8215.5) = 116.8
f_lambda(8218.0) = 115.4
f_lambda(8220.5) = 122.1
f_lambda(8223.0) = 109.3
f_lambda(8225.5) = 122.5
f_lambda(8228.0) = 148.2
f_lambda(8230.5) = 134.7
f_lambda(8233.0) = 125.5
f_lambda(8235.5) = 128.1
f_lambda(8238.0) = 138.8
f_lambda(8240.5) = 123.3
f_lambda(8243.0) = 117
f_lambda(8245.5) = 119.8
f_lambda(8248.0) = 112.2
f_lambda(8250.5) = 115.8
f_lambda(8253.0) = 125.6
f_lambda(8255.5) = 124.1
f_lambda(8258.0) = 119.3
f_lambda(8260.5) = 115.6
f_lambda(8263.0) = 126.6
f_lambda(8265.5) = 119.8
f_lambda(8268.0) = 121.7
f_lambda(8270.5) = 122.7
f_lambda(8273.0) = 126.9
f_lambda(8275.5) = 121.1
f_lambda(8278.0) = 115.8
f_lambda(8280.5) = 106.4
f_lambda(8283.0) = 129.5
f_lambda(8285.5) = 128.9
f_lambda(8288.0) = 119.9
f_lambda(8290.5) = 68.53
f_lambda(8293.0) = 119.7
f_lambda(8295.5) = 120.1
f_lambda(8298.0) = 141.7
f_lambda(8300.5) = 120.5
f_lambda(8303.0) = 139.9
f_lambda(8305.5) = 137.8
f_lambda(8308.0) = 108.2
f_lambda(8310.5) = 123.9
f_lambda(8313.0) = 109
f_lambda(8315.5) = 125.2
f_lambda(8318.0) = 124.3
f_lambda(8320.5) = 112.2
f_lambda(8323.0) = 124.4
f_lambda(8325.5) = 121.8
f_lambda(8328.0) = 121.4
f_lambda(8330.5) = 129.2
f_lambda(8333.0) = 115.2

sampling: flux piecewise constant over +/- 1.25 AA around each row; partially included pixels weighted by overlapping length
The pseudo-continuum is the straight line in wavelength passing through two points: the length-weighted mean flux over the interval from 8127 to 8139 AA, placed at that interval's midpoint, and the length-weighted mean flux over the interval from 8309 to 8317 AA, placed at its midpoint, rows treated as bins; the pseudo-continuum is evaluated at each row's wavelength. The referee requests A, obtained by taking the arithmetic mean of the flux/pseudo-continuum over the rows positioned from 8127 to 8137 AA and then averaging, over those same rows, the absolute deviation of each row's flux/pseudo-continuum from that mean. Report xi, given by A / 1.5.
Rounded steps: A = 0.06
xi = 0.041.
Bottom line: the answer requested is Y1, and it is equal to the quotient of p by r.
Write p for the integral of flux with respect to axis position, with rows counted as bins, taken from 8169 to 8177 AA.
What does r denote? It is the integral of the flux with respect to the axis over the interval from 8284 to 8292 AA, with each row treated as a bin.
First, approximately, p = 947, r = 856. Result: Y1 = 1.11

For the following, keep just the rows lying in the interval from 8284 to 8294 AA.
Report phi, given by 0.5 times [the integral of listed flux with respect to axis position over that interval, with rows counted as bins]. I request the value 548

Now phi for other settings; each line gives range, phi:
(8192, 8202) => 632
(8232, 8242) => 644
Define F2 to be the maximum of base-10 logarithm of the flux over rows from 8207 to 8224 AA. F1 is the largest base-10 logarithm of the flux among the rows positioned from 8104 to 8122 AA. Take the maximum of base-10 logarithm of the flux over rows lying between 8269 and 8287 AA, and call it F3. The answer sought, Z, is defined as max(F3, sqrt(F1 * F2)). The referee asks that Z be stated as 2.13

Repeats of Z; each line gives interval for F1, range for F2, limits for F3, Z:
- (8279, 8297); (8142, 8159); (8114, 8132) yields 2.17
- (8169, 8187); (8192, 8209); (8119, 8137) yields 2.17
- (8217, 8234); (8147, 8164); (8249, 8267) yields 2.17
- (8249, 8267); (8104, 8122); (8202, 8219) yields 2.14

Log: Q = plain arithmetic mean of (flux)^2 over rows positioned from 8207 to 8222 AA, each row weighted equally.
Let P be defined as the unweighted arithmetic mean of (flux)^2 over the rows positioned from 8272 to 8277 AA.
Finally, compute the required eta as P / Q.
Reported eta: 1.10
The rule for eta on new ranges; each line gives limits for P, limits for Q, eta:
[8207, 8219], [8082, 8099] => 0.97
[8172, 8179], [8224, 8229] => 0.77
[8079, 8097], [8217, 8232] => 0.95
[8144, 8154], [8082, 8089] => 1.06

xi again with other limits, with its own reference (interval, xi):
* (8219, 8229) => 0.065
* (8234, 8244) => 0.039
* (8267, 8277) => 0.011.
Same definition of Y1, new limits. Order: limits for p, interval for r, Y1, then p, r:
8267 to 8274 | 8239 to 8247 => 0.90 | 866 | 963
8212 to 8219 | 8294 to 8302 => 0.79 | 808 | 1021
